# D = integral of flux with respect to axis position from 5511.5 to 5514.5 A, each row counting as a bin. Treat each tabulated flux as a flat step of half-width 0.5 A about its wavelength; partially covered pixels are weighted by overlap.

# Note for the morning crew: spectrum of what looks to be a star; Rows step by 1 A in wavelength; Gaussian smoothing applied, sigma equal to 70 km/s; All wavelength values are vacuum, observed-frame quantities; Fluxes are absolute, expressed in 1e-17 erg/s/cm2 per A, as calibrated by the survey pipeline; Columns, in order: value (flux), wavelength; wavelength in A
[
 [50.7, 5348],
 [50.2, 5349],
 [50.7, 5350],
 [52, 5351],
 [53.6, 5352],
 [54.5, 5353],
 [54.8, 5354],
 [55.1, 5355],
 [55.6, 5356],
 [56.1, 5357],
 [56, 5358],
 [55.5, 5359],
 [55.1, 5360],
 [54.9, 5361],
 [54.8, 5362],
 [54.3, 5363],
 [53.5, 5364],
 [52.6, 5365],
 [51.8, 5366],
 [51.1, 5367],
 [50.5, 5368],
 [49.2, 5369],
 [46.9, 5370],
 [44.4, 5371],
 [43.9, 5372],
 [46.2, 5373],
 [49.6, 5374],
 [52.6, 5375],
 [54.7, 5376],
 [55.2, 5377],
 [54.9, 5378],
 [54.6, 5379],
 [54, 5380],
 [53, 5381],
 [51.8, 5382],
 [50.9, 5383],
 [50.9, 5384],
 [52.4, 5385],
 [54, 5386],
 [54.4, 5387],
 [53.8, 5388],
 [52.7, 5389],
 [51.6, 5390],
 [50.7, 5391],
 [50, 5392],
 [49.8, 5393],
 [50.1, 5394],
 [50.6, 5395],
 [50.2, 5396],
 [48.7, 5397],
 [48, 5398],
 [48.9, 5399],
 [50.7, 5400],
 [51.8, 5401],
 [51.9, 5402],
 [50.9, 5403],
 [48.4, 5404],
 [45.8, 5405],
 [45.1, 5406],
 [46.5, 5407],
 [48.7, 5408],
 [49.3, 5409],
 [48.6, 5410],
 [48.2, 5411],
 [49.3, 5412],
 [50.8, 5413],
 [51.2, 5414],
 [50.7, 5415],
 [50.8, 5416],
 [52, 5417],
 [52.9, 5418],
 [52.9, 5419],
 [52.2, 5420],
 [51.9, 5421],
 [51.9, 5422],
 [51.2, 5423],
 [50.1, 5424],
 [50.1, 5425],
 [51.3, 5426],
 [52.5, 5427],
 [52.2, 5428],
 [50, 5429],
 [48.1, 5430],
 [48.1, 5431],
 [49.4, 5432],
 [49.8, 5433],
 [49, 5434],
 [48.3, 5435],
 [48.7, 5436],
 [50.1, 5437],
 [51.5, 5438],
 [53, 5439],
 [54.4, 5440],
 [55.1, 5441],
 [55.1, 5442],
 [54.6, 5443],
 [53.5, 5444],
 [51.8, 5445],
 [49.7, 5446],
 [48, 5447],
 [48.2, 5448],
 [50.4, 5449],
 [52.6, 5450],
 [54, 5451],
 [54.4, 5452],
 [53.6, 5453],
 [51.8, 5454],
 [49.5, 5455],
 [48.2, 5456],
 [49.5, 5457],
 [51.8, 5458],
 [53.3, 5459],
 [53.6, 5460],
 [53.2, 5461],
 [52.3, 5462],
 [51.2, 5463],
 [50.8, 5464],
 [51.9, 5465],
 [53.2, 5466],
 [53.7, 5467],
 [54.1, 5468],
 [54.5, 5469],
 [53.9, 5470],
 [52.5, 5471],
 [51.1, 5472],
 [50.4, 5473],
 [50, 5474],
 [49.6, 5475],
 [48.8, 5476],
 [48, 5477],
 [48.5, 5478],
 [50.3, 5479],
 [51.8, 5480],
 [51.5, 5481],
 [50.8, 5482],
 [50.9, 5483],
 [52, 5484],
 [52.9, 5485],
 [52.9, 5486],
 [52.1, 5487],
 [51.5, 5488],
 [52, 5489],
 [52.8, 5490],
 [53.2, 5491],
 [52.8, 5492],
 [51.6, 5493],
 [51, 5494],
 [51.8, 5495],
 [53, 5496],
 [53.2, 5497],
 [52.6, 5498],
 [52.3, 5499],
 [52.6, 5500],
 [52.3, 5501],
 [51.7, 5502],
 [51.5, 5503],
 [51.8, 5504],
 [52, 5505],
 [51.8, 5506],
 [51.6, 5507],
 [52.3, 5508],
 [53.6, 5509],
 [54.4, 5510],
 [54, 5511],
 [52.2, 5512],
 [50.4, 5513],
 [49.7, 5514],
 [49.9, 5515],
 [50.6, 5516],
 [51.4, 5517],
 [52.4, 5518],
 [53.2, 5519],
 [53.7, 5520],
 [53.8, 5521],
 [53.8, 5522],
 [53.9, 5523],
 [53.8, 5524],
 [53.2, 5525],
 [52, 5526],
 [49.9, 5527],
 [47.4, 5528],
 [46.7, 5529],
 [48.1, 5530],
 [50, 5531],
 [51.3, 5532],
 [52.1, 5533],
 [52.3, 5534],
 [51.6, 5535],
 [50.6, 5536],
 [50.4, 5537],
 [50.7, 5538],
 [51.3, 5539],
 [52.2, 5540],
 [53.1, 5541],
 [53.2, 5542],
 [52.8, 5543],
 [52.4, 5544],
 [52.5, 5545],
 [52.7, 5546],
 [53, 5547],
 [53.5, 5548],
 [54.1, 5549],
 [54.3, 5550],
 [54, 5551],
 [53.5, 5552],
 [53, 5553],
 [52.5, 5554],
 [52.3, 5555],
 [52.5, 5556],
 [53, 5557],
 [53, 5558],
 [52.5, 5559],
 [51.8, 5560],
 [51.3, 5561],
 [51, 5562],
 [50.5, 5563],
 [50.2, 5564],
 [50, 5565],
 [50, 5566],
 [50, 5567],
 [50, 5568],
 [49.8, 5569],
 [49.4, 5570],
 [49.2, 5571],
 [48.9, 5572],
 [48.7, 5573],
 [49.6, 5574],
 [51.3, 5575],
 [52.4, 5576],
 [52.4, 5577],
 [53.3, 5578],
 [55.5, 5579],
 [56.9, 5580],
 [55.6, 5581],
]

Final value 152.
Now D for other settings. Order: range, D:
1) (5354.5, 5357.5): 167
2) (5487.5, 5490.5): 156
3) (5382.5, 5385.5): 154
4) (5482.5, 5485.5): 156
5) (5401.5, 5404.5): 151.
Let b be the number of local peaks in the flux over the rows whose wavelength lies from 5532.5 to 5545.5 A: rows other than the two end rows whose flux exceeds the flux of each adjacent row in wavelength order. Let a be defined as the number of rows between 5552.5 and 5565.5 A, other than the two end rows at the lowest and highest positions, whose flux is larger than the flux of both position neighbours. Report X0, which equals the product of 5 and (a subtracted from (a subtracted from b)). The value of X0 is 10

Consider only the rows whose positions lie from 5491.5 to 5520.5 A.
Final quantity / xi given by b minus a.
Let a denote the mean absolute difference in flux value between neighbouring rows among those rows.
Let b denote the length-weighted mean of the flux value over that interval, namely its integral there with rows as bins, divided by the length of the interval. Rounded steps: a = 0.7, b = 52.1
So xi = 51.4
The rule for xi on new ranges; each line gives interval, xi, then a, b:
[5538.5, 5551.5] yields 52.6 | 0.4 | 53.0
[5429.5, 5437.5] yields 48.2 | 0.7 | 48.9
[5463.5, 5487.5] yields 50.7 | 0.8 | 51.5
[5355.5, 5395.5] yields 51.2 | 1.0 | 52.1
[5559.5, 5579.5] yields 50.2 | 0.5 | 50.8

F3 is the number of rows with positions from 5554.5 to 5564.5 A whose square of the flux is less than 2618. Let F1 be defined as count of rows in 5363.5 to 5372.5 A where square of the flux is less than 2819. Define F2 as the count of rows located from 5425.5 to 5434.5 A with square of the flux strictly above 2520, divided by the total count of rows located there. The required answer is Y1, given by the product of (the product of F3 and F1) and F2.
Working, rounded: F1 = 8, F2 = 0.33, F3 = 3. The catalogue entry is 8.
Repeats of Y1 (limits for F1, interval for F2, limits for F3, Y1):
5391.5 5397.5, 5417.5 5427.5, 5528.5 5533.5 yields 14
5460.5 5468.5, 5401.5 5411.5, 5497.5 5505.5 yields 0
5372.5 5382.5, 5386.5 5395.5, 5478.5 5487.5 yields 10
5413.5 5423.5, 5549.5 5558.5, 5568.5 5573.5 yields 50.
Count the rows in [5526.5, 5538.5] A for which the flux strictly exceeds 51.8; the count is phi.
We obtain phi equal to 2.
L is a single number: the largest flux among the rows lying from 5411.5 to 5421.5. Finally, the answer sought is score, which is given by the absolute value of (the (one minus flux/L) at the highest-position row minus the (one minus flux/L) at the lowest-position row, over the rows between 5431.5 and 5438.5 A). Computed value 0.04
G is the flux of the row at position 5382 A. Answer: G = 51.8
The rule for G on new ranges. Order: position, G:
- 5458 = 51.8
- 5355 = 55.1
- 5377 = 55.2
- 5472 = 51.1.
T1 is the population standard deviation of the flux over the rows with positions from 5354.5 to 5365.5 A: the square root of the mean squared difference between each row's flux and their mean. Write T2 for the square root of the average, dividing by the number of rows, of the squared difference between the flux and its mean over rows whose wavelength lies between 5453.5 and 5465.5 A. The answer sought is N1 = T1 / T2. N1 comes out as 0.6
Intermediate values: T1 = 1.0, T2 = 1.6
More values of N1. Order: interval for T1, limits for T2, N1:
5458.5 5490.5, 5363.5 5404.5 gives 0.6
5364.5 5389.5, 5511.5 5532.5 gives 1.5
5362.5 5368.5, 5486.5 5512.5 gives 1.6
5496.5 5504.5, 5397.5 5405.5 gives 0.3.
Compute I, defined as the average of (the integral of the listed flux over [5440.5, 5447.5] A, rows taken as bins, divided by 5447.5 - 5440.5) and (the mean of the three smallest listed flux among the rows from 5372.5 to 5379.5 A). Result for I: 51.0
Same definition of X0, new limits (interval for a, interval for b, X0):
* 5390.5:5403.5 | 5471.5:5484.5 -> -15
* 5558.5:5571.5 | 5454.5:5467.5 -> 5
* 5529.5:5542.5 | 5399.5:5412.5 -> 0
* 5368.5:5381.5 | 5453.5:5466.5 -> -5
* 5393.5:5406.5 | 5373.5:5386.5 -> -15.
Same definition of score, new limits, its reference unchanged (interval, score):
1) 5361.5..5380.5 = 0.02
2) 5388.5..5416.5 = 0.04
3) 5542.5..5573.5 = 0.08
